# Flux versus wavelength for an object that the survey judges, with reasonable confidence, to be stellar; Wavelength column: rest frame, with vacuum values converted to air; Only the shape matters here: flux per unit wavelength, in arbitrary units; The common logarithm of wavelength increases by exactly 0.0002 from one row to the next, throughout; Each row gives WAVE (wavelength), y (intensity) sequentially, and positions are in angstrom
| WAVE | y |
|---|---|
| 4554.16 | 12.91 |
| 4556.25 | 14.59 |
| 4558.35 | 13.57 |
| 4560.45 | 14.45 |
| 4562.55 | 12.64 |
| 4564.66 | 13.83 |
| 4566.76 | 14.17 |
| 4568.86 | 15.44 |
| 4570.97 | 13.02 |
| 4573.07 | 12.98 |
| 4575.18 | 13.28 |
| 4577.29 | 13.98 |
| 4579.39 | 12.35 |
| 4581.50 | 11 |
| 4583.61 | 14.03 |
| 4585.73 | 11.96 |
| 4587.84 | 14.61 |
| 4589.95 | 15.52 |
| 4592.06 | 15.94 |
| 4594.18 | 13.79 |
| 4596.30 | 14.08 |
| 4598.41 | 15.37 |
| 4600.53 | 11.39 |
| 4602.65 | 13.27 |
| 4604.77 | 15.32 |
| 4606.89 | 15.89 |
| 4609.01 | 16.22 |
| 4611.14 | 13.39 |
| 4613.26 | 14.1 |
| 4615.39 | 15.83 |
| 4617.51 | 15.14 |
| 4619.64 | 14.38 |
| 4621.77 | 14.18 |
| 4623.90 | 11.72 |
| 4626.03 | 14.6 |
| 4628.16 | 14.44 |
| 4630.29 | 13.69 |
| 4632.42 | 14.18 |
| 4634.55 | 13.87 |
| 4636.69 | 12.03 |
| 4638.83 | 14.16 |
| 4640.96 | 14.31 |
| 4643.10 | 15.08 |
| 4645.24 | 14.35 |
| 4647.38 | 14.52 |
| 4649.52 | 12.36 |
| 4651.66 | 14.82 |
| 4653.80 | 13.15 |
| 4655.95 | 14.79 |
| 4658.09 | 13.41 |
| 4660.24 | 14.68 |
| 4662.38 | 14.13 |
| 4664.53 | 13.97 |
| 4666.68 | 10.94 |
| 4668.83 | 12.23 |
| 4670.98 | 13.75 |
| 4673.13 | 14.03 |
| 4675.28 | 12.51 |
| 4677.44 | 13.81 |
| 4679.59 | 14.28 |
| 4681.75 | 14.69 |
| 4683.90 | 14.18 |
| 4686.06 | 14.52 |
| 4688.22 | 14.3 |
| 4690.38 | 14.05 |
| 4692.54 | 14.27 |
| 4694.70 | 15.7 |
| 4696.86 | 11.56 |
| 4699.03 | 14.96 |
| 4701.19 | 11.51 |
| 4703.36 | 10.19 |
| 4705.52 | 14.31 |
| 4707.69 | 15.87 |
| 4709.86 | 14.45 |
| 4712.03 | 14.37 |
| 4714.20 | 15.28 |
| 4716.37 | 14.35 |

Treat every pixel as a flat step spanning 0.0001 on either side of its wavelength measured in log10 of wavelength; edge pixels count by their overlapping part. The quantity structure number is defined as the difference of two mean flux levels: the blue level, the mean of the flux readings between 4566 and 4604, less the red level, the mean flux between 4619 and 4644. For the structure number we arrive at -0.2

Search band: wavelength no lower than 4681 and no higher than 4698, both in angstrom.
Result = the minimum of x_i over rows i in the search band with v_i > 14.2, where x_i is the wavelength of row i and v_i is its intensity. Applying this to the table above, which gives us 4681.75 angstrom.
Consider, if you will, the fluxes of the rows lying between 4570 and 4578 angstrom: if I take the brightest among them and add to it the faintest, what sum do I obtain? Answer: 27.0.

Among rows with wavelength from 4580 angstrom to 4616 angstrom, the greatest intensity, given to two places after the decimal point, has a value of 16.22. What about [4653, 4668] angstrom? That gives 14.79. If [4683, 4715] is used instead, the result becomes 15.87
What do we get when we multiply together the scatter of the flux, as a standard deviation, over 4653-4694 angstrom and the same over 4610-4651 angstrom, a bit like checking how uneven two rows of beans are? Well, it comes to 1.0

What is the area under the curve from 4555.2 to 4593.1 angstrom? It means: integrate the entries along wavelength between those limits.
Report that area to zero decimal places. 521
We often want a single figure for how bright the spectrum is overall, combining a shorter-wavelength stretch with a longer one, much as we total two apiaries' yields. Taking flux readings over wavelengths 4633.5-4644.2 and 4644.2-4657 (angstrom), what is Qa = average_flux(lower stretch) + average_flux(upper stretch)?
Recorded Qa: 27.9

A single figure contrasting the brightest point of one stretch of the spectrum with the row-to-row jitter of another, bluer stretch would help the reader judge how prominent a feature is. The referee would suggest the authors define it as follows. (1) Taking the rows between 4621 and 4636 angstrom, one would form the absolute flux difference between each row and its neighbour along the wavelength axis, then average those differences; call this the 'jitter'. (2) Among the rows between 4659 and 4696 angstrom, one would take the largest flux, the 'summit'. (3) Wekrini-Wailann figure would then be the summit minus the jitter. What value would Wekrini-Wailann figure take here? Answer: 14.5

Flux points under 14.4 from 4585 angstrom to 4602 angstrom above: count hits 4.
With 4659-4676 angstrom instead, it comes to 7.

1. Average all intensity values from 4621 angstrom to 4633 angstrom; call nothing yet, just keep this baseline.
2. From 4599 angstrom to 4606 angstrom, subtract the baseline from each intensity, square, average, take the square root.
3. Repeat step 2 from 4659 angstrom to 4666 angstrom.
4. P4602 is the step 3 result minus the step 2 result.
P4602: -1.1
